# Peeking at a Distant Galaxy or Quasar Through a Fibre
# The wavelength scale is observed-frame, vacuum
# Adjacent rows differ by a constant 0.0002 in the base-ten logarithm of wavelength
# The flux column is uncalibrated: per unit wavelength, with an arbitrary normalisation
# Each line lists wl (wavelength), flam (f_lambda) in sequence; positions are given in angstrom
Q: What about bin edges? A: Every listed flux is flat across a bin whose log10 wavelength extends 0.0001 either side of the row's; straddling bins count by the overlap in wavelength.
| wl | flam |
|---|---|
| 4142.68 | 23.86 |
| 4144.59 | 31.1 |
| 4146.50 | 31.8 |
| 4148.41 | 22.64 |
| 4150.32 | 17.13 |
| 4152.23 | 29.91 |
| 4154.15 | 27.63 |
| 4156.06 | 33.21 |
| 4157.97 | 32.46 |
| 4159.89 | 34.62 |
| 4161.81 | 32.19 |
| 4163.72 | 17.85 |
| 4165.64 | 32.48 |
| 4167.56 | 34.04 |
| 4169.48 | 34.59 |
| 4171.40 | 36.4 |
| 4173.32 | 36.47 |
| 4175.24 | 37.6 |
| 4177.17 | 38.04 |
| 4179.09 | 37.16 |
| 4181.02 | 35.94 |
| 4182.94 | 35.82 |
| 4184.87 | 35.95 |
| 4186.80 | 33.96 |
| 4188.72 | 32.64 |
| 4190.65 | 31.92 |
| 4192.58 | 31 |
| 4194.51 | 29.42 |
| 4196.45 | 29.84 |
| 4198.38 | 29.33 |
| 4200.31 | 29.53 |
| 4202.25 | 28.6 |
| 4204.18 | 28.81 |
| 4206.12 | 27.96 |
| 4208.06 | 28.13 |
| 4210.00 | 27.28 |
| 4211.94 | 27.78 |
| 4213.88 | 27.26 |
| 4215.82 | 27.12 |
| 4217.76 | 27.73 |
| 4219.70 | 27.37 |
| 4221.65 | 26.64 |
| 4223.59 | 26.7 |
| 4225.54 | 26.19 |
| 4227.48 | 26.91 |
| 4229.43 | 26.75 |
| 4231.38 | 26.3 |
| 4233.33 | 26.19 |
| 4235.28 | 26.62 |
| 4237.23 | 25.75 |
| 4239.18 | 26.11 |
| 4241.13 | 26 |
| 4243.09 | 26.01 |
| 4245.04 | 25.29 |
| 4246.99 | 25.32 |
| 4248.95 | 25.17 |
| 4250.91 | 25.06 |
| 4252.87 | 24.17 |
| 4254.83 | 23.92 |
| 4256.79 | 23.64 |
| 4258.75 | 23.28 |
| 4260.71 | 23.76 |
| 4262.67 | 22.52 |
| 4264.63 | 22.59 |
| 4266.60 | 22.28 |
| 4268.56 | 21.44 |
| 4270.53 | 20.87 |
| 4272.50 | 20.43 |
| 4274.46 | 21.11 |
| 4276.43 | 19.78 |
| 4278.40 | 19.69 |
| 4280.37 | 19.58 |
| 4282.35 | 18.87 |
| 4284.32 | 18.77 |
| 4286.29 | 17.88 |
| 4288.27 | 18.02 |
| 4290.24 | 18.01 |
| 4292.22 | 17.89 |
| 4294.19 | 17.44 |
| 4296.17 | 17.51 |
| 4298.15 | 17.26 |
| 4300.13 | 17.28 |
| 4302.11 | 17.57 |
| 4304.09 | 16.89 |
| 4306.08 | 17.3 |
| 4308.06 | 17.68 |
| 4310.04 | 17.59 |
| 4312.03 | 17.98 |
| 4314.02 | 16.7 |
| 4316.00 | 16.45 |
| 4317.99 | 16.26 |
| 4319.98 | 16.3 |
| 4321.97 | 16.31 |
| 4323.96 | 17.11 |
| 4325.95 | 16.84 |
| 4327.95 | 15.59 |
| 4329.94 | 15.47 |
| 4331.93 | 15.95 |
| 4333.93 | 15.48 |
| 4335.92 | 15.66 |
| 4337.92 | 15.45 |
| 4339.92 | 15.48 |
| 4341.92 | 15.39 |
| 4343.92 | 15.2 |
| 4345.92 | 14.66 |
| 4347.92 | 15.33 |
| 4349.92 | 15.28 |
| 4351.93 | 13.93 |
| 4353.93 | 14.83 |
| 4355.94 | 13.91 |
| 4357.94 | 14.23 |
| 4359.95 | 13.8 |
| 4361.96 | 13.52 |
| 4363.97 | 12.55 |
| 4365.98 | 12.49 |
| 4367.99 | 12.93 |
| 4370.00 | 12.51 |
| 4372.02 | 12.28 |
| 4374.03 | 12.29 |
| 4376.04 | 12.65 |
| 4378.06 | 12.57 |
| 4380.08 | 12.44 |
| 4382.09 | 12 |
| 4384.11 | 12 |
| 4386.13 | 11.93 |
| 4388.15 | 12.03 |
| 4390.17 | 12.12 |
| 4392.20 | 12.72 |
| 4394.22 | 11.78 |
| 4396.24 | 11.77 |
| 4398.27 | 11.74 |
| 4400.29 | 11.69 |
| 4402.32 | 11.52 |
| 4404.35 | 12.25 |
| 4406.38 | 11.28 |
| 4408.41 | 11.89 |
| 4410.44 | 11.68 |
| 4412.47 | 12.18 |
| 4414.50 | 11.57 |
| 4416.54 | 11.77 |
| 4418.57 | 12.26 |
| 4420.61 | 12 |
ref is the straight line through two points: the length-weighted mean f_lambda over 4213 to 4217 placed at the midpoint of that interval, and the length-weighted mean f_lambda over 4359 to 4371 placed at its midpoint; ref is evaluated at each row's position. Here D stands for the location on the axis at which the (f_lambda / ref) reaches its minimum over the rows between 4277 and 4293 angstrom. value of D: 4286.29 angstrom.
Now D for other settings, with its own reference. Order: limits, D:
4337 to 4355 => 4351.93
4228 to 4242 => 4231.38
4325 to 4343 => 4327.95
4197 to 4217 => 4210.00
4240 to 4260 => 4258.75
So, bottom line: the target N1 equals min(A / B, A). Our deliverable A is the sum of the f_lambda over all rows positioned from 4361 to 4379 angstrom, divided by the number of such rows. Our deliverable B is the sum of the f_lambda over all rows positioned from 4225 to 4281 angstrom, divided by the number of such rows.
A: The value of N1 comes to 0.53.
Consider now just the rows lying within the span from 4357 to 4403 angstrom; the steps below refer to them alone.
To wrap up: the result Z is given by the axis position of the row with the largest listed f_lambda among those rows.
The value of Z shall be 4357.94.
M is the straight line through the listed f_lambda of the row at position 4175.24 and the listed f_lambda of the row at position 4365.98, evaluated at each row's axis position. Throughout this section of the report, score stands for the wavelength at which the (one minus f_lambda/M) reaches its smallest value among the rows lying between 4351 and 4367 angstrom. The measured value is 4353.93 angstrom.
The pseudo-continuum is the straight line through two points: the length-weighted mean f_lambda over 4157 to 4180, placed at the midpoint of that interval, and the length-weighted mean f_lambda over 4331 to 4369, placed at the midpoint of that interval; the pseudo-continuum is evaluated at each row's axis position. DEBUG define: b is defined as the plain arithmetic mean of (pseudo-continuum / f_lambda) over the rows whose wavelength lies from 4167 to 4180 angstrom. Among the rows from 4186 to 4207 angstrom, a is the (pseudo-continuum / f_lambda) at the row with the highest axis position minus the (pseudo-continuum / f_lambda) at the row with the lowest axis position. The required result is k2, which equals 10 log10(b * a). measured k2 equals -9.3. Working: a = 0.13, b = 0.91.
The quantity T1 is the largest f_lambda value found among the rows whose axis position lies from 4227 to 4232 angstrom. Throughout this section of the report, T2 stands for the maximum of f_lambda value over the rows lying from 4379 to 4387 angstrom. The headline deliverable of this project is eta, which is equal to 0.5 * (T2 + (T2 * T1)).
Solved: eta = 174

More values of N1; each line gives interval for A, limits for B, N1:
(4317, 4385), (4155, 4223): 0.46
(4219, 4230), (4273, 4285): 1.36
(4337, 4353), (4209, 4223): 0.55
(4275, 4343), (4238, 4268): 0.70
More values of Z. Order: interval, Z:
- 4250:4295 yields 4250.91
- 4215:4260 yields 4217.76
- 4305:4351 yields 4312.03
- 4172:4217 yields 4177.17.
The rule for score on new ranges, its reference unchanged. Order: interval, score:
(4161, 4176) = 4175.24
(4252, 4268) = 4260.71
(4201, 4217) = 4204.18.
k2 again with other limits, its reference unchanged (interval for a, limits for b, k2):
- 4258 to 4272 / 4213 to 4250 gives -12.1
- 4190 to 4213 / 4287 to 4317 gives -11.3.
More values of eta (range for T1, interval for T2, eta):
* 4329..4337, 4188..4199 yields 277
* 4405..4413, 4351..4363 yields 98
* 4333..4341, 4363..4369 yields 108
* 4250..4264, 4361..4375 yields 176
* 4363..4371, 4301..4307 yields 122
